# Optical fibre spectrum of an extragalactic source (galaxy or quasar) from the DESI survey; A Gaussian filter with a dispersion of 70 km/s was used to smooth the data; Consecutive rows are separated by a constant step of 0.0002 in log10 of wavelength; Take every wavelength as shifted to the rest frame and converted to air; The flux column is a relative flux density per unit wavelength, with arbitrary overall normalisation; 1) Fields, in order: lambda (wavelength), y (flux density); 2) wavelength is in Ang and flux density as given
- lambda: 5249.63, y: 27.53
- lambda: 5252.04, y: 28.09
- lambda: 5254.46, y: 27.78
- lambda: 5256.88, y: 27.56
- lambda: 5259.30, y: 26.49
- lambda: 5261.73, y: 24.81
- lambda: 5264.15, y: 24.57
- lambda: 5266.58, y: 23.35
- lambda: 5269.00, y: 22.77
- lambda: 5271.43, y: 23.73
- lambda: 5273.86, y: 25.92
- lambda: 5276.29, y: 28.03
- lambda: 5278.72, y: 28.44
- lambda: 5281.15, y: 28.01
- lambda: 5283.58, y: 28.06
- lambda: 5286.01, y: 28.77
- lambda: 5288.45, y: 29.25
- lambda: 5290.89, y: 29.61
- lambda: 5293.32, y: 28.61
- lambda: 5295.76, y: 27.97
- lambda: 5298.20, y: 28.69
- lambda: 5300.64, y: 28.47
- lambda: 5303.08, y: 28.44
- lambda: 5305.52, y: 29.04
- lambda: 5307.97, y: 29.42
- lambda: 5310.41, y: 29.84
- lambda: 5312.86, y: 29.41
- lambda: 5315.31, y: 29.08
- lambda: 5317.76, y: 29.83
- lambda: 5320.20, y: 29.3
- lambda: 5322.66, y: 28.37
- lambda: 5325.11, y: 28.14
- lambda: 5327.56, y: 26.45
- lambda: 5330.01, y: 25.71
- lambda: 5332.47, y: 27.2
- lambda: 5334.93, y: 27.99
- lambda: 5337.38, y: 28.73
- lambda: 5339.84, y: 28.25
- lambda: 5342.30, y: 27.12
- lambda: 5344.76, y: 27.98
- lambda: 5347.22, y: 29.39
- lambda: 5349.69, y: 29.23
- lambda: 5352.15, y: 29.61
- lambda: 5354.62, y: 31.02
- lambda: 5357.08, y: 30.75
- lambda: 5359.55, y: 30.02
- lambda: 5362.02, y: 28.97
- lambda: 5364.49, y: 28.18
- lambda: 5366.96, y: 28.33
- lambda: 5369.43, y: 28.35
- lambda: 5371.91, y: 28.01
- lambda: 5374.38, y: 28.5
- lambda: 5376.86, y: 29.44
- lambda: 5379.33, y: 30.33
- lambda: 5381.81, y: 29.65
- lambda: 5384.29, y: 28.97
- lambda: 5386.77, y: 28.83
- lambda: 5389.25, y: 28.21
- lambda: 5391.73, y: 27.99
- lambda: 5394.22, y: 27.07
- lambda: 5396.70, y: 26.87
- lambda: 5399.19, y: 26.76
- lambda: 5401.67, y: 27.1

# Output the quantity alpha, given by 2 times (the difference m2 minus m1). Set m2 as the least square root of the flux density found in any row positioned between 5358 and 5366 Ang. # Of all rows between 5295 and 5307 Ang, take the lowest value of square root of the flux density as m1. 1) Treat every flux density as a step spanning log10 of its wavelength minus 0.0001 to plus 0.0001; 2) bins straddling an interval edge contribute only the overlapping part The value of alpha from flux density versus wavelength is 0.0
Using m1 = 5.29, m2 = 5.31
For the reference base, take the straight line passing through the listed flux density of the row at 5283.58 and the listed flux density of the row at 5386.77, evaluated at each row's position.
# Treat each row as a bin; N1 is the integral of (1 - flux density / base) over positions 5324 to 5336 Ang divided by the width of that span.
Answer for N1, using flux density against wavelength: 0.047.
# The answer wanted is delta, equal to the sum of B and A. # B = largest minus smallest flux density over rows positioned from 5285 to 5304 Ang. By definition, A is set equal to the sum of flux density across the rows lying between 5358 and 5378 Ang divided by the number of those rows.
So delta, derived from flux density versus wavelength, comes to 30.4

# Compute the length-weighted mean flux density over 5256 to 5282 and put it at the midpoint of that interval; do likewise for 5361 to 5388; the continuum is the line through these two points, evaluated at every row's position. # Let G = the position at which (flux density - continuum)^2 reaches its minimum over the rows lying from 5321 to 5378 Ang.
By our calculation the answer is 5344.76 Ang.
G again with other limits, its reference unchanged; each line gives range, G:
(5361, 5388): 5384.29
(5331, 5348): 5344.76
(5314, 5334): 5332.47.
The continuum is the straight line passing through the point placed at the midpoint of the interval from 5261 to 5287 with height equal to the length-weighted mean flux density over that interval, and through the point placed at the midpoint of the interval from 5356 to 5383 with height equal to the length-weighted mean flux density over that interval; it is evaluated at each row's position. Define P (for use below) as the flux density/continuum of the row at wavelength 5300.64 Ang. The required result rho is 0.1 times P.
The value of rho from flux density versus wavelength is 0.106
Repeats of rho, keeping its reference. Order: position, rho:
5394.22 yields 0.090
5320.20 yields 0.106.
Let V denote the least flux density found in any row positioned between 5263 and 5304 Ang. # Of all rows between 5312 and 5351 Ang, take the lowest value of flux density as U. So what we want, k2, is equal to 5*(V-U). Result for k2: -15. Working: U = 25.71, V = 22.77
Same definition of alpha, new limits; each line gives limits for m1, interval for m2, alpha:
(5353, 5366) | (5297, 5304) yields 0.0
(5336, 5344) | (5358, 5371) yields 0.2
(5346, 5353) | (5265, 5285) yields -1.3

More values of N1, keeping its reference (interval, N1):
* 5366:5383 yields -0.007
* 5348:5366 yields -0.037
